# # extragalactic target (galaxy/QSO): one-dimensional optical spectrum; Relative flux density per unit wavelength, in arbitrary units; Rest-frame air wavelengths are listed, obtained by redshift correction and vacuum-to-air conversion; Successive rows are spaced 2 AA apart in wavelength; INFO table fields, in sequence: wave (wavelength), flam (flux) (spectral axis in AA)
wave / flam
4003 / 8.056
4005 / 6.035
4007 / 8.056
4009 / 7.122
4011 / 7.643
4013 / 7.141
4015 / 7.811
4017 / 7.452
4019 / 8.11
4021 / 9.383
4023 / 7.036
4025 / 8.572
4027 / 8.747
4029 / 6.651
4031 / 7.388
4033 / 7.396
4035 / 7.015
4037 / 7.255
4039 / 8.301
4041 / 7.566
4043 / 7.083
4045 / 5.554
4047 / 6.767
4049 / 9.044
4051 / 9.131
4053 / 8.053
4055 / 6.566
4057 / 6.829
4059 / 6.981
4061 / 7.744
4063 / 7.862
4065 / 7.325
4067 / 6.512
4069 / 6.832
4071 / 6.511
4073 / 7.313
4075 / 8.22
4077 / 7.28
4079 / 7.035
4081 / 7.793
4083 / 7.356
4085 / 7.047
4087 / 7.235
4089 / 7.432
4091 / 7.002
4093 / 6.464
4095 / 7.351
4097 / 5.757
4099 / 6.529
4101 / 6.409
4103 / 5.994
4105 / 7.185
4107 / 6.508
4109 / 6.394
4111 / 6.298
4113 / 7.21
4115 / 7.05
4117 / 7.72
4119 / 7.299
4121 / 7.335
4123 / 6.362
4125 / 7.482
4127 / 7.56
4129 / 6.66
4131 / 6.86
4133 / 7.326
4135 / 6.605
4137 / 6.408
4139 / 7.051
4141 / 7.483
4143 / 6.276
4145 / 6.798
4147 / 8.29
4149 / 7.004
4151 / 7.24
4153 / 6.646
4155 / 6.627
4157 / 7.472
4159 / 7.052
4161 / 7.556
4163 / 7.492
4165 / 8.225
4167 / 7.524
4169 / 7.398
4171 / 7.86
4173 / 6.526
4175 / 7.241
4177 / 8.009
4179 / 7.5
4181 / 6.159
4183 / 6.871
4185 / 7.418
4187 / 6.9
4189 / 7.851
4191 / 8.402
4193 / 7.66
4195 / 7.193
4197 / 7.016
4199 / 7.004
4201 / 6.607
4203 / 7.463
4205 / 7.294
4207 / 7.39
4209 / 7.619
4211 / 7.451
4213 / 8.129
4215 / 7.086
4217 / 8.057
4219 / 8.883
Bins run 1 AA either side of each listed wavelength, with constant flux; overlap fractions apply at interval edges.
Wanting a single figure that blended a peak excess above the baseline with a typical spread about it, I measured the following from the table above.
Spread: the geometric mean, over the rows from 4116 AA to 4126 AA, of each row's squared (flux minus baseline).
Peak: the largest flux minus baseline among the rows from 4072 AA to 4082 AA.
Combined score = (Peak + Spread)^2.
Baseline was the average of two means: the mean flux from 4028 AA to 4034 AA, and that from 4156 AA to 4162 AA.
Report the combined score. 1.0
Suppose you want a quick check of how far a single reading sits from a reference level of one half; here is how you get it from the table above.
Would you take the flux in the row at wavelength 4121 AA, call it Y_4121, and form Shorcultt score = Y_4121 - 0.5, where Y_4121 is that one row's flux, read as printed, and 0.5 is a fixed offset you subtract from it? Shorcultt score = 6.8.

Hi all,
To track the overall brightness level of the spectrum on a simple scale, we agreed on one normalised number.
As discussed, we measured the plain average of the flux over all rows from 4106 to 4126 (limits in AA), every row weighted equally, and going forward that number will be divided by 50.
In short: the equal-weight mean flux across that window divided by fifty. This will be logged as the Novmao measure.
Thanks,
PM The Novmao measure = 0.139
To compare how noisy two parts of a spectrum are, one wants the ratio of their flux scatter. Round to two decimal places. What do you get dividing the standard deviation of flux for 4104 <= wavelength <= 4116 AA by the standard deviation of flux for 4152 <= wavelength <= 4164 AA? 0.98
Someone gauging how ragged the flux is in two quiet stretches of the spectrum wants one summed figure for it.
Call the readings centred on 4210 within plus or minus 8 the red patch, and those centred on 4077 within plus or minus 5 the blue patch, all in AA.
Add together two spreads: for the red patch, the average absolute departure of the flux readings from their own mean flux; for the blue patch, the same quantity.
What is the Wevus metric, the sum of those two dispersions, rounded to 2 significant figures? 0.66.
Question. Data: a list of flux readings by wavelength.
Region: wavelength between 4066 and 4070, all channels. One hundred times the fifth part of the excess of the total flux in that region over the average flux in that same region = 133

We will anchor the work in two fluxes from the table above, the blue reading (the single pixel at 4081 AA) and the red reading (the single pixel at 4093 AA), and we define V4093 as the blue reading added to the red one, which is 14.3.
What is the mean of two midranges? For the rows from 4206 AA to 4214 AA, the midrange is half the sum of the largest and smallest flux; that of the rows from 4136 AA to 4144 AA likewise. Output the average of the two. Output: 7.32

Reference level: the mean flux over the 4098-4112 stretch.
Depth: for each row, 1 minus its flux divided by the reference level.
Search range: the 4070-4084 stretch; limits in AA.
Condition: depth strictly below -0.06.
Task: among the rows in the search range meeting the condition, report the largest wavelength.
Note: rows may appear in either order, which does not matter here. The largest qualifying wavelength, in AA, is 4083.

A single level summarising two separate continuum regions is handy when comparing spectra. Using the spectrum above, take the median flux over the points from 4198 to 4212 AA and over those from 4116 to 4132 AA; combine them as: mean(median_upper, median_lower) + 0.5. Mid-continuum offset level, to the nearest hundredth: 7.85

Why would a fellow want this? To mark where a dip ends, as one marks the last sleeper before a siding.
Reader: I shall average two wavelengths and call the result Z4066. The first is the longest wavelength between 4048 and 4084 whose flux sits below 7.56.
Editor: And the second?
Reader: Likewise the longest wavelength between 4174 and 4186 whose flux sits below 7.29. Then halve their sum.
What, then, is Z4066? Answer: 4133 AA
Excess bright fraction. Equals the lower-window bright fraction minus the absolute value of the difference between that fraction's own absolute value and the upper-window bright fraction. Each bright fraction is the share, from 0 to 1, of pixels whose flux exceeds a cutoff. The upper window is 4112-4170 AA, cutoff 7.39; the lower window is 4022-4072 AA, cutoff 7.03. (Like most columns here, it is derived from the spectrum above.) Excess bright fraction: 0.38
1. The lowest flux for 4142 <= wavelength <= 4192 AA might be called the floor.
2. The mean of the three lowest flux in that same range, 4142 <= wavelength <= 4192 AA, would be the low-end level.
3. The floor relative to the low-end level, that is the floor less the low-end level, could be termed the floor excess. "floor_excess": -0.16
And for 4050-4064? -0.23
